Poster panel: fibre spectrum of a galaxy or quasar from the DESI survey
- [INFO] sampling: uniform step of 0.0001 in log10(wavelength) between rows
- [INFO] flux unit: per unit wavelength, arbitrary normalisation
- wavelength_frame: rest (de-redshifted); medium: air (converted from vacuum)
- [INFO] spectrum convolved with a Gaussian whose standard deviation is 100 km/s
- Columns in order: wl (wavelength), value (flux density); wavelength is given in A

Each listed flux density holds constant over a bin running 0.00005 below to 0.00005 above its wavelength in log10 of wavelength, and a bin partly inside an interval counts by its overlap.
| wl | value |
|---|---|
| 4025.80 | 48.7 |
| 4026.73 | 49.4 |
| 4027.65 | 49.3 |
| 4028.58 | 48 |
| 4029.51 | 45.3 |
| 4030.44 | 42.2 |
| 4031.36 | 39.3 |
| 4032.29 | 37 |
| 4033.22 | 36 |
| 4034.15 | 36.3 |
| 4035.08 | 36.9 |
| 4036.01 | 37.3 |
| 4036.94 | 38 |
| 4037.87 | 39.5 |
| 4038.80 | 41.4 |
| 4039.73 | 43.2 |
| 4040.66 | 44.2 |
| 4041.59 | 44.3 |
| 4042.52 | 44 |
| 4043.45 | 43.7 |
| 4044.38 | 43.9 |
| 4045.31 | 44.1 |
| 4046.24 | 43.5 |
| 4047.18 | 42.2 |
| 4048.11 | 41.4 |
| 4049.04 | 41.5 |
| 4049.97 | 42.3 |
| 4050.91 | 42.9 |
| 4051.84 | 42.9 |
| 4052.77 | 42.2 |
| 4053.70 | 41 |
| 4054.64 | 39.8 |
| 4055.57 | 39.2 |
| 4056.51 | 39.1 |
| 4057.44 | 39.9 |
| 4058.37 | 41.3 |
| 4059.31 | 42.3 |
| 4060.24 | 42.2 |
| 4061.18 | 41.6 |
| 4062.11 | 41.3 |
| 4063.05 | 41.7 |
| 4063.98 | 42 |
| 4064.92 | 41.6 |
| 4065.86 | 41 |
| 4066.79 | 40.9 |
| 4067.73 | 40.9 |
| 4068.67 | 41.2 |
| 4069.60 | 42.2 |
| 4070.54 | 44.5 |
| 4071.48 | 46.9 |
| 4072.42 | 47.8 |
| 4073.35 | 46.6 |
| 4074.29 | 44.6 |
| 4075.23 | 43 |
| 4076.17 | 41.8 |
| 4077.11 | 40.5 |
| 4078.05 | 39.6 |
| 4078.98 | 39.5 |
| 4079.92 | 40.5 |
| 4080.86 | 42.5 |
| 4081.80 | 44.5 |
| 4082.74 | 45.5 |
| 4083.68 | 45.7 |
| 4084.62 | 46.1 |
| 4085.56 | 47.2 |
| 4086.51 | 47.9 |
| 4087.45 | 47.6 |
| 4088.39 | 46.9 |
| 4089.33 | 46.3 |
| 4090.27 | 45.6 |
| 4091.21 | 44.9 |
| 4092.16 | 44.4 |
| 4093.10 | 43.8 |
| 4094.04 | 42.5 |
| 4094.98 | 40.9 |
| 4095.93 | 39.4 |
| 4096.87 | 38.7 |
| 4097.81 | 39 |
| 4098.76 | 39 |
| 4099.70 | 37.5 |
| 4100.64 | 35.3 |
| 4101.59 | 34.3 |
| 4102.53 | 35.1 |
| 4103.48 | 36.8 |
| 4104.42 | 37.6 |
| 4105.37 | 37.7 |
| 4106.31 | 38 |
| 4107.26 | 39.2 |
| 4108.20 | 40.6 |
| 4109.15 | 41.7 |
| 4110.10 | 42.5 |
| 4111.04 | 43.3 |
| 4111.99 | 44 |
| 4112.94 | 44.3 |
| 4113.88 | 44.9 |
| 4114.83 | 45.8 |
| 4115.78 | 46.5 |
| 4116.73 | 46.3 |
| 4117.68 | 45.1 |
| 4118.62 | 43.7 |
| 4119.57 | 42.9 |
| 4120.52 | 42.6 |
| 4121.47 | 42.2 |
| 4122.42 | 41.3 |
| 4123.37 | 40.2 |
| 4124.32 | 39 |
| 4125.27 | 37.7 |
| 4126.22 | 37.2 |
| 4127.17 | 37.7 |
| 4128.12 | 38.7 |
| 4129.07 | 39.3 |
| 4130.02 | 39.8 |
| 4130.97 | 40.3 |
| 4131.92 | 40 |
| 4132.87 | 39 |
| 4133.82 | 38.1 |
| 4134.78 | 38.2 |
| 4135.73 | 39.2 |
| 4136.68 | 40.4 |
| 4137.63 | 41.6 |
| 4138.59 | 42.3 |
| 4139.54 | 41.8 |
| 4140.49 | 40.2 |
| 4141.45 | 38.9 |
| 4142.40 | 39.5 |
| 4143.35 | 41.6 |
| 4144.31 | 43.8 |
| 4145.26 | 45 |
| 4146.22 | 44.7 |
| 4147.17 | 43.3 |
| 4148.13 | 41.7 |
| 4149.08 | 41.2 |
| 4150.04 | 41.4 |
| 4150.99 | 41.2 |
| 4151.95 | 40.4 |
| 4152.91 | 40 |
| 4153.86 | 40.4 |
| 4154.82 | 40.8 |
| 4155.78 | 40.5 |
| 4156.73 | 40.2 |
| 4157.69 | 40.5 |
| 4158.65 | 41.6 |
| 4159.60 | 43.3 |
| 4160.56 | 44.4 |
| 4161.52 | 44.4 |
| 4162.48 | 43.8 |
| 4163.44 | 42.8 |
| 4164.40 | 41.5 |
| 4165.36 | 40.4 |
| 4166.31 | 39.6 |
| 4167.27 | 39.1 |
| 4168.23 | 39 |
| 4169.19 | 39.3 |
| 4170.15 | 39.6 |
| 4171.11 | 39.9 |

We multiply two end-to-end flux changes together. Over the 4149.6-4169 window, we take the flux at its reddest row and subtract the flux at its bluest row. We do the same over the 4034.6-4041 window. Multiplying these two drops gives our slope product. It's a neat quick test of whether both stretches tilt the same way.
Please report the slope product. -18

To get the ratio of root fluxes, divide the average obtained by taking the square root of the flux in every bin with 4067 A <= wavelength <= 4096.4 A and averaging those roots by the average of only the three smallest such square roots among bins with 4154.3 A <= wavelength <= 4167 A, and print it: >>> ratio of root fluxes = 1.05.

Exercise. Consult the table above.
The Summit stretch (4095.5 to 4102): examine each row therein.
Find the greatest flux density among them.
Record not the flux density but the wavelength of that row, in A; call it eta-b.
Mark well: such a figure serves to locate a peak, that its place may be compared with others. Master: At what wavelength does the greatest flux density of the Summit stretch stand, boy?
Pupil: 4095.93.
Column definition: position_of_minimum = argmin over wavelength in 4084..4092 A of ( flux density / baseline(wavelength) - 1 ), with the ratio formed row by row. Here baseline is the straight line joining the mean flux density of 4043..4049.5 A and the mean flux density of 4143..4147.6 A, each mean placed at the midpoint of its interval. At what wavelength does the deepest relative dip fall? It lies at 4091.21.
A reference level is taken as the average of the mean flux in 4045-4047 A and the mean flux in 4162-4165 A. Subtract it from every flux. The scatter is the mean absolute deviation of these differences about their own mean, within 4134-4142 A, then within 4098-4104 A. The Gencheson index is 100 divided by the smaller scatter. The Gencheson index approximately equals 83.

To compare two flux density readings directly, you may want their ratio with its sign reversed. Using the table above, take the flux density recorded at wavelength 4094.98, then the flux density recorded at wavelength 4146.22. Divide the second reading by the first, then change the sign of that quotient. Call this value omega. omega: -1.09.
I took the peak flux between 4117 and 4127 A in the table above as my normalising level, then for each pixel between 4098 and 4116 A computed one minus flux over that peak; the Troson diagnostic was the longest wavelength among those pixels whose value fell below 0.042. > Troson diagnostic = 4115.78 A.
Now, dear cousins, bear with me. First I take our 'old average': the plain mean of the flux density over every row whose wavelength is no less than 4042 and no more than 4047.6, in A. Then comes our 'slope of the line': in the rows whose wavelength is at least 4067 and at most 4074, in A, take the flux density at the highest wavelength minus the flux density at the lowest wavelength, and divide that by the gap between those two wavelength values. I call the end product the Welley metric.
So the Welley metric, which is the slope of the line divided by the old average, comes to 0.023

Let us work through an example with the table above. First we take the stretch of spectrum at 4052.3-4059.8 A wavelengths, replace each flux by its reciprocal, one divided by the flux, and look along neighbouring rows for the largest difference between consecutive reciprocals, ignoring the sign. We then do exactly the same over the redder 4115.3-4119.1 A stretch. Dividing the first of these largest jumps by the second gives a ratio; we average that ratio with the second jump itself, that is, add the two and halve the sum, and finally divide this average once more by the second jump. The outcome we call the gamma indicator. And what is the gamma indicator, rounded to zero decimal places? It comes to 842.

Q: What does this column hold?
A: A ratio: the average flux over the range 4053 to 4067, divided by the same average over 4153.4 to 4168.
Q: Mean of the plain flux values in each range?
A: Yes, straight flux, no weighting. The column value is 0.99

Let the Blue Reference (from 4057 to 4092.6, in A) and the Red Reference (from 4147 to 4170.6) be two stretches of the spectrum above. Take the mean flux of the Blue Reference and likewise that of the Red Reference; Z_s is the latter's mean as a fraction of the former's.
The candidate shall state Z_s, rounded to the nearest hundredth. 0.95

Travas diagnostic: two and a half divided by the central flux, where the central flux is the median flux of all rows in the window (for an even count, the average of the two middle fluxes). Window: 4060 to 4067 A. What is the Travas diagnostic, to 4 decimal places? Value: 0.0601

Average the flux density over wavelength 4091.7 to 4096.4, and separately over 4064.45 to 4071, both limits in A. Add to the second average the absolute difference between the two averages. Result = 42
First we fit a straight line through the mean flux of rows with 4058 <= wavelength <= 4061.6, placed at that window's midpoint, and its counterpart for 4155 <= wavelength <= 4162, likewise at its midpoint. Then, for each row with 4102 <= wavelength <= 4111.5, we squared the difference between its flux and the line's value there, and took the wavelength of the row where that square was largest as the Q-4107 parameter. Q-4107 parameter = 4102.53 A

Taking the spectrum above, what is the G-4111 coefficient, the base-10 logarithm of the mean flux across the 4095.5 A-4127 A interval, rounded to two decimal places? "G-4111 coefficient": 1.61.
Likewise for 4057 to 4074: 1.63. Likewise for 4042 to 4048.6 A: 1.64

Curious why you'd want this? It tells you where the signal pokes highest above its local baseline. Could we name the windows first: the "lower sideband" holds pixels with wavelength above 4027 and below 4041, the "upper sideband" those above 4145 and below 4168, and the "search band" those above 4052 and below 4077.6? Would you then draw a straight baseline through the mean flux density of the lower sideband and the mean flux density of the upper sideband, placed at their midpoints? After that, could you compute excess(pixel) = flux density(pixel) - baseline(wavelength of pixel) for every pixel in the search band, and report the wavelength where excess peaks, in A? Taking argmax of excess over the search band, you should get 4072.42 A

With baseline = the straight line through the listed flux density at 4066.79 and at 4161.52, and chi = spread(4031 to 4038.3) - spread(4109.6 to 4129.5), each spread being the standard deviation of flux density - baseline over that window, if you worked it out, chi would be -1.9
